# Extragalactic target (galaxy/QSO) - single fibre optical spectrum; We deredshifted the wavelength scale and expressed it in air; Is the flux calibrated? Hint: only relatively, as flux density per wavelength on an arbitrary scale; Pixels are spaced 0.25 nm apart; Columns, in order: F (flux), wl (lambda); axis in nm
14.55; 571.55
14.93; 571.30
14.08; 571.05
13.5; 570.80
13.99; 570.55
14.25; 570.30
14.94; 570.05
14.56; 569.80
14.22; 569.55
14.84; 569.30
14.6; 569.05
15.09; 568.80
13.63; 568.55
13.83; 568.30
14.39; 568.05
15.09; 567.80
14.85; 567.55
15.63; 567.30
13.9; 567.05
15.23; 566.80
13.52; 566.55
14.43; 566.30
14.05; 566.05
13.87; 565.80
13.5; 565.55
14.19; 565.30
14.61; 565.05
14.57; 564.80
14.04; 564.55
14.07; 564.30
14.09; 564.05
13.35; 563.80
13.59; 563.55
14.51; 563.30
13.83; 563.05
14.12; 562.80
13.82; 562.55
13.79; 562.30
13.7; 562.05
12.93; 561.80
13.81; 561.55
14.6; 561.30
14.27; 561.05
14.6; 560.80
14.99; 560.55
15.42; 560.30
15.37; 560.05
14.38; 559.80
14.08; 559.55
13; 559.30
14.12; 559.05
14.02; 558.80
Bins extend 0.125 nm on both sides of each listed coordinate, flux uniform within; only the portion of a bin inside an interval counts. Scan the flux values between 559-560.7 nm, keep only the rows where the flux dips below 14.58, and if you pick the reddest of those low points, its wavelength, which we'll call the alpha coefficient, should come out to 559.80 nm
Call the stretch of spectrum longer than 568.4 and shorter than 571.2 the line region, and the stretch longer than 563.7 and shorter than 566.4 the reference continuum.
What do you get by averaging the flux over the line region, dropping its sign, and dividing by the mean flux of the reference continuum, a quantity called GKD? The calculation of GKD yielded 1.02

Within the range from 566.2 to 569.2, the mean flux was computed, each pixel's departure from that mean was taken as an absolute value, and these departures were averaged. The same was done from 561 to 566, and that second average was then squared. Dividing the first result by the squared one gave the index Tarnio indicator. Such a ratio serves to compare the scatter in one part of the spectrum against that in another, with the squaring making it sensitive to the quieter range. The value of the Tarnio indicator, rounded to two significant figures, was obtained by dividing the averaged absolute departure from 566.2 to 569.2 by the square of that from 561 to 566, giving 4.8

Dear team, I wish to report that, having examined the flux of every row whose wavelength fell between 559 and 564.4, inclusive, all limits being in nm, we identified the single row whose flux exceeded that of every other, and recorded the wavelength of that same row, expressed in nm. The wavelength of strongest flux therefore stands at 560.30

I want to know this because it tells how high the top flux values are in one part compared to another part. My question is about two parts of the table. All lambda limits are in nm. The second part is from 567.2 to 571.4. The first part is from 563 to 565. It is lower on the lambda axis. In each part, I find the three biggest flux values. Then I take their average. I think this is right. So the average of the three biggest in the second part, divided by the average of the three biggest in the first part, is 1.06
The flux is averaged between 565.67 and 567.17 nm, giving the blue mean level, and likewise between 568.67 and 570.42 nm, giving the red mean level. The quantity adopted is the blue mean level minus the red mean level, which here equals -0.5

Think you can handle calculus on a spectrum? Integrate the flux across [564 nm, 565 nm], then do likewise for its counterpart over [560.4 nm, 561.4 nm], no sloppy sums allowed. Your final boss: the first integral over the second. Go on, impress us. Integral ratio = 0.97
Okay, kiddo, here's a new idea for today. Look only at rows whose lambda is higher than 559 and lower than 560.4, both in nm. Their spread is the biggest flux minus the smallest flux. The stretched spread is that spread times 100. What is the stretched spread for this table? 242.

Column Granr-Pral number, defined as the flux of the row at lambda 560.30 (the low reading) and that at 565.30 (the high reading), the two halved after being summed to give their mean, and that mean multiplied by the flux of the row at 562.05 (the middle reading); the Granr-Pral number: 203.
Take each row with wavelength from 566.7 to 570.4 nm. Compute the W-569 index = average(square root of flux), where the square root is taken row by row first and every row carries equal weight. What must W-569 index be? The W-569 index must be 3.82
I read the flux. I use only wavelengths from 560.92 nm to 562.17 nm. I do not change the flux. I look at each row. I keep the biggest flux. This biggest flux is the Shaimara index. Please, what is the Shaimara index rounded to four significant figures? 14.60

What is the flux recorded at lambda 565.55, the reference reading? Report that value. 13.5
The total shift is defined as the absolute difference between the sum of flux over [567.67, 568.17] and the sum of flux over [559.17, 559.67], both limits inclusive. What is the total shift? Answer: 2.4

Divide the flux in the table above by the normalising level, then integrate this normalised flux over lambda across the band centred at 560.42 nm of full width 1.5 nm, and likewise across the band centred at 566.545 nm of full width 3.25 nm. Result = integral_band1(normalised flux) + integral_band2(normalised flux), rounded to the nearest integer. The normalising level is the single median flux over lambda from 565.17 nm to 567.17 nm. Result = 5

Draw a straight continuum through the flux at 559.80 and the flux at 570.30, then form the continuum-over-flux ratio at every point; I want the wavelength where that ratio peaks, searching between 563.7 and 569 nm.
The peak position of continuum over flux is 563.80 nm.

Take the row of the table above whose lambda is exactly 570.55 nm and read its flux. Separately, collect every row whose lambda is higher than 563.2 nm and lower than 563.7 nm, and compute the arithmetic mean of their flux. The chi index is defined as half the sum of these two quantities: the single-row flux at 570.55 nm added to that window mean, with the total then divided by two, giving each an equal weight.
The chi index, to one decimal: 14.0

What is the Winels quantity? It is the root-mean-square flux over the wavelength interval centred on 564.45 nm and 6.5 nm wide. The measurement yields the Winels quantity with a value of 14.11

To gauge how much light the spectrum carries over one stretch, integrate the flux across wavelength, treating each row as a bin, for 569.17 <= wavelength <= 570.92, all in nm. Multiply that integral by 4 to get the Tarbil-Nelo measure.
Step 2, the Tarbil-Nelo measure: 100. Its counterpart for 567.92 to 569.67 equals 101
